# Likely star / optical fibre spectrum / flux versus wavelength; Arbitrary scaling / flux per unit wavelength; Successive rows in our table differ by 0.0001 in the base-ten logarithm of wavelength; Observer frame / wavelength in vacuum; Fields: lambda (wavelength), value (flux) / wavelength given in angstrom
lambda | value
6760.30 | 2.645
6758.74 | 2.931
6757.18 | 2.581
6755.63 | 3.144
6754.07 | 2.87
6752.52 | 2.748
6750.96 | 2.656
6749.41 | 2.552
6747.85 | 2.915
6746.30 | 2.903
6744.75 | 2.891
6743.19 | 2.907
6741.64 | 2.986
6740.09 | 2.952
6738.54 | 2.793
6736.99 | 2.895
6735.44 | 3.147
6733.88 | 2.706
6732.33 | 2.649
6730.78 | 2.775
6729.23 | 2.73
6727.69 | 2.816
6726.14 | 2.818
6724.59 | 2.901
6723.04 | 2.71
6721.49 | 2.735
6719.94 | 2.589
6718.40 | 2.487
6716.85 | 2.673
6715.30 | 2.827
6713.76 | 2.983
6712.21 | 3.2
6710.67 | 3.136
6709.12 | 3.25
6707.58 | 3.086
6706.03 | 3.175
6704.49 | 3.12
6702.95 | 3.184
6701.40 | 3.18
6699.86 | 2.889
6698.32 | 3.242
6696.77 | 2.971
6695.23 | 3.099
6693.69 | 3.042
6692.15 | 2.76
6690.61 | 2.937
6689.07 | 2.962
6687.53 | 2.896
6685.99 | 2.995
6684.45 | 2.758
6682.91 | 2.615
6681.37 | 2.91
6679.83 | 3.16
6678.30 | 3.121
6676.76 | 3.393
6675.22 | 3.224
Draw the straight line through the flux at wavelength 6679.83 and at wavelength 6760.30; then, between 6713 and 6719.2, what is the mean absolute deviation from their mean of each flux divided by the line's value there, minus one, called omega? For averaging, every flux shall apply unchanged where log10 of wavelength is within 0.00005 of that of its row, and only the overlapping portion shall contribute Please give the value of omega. 0.0523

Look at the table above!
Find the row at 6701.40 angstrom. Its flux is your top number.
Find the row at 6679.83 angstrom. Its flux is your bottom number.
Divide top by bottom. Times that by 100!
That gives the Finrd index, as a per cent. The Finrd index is 101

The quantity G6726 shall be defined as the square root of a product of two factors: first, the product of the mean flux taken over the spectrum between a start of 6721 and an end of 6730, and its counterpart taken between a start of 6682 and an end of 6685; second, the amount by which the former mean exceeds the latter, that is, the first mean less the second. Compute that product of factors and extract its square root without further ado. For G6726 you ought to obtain 0.86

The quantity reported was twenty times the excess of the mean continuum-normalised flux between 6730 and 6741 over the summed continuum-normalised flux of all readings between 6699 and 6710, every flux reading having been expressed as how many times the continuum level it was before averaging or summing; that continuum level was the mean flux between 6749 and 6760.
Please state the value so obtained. -137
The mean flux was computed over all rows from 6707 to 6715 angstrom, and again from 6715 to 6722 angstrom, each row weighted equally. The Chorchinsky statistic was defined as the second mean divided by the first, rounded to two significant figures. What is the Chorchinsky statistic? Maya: 0.85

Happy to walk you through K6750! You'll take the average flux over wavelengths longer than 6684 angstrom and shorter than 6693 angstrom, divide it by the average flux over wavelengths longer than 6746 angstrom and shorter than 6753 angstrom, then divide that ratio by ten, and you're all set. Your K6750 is 0.105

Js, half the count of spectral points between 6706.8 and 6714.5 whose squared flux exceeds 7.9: 2.5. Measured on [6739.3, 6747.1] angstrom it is 2.5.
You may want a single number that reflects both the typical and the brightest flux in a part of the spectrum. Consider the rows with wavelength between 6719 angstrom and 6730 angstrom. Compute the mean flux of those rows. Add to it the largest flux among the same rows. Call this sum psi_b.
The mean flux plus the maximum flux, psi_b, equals 5.66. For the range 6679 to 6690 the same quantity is 6.06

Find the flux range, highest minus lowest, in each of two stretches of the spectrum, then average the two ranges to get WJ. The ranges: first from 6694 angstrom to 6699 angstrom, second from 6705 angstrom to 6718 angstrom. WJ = 0.42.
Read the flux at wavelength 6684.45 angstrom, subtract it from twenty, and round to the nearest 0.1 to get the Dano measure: 17.2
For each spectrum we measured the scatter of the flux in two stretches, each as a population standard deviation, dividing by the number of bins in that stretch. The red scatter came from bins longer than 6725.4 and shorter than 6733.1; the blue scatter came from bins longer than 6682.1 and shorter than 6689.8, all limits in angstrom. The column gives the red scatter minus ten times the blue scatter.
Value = -1.35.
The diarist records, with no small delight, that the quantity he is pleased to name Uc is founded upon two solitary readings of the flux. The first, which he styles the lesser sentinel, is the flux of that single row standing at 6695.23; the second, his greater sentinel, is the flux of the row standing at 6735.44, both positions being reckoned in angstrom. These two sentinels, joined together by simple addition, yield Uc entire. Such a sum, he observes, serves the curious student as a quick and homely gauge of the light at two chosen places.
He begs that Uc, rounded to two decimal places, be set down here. 6.25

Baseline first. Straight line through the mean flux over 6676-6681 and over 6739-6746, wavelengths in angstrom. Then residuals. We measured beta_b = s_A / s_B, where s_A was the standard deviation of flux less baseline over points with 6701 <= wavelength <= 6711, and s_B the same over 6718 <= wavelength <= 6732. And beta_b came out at 0.4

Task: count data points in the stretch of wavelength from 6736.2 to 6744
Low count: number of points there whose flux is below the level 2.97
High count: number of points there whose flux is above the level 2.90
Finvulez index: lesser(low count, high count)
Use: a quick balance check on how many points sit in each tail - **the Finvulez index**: 3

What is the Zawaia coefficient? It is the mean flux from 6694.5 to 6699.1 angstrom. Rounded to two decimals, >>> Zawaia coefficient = 3.10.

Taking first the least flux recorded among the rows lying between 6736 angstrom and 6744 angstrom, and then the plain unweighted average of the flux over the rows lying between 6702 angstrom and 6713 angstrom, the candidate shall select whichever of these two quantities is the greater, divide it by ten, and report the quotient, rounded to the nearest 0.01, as 0.32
